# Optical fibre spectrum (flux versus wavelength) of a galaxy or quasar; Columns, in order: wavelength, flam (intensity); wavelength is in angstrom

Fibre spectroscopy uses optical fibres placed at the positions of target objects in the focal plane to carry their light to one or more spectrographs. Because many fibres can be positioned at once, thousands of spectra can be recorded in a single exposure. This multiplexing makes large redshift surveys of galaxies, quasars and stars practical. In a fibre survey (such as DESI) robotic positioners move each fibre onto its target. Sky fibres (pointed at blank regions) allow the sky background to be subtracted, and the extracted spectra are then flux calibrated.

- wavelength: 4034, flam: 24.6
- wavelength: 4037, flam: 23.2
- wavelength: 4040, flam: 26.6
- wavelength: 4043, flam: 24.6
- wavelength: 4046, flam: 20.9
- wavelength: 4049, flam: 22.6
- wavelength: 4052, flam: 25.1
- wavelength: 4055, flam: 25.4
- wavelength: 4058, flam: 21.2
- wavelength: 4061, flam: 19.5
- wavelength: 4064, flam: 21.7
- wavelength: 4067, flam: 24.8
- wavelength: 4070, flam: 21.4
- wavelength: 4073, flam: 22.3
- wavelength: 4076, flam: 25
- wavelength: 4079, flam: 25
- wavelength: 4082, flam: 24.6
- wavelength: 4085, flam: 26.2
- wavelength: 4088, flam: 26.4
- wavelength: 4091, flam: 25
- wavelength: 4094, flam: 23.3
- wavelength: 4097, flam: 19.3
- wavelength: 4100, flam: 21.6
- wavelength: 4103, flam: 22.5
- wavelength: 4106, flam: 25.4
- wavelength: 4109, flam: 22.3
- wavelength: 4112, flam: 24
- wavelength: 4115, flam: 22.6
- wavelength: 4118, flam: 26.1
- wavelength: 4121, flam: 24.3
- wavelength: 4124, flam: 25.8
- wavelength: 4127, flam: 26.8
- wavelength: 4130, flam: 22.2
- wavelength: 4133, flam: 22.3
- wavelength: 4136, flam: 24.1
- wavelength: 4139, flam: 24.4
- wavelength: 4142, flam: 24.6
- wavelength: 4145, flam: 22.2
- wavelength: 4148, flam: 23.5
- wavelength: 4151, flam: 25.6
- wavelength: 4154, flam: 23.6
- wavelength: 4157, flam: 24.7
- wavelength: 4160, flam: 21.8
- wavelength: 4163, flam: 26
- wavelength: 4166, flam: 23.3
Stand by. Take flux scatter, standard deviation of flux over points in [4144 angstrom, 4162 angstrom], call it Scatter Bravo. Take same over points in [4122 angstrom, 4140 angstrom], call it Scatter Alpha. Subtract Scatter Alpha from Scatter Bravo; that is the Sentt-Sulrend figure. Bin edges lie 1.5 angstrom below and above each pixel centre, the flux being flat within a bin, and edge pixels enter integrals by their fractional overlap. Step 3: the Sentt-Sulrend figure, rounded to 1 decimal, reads -0.4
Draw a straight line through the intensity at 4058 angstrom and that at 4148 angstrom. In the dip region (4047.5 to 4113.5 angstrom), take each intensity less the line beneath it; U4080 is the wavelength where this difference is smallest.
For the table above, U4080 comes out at 4097 angstrom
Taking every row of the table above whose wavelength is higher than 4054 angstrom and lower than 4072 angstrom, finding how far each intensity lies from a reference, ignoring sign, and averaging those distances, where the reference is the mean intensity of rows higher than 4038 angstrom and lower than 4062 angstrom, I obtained 2.1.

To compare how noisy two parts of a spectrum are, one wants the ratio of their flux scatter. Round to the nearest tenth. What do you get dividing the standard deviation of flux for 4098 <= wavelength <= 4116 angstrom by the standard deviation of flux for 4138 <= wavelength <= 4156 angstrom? 1.2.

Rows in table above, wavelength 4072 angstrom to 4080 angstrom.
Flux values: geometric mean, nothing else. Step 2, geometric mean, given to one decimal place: 24.1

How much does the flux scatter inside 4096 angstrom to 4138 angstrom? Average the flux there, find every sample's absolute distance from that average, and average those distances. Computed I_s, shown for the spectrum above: 1.69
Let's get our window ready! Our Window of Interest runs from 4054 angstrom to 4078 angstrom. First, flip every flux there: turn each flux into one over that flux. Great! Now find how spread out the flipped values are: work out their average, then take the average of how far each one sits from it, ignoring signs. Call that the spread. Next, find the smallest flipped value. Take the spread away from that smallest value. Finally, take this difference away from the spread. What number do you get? -0.0325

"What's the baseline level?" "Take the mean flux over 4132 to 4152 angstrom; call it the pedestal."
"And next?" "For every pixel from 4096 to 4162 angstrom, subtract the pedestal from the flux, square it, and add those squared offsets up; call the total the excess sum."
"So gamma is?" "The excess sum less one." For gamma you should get 67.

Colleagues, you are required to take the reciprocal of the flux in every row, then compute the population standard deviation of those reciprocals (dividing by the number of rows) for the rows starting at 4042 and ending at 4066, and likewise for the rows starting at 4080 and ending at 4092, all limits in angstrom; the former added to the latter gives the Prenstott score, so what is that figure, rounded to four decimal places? 0.0052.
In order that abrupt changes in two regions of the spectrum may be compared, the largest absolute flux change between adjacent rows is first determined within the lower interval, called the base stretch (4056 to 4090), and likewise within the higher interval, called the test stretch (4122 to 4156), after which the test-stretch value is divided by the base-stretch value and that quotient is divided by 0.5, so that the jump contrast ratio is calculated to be 2.7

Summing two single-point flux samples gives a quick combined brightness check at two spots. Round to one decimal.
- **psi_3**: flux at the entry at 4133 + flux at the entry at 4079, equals 47.3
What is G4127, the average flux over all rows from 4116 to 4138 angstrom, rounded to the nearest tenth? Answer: 24.5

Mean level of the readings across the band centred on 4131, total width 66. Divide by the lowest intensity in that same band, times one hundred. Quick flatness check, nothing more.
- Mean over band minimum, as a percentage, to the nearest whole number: 111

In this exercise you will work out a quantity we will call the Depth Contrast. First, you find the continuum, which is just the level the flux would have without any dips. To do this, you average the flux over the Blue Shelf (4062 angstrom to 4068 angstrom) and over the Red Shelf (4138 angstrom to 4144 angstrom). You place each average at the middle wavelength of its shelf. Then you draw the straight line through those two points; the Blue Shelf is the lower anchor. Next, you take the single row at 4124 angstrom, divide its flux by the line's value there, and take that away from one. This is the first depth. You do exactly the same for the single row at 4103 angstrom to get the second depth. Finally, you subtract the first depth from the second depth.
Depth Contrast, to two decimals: 0.12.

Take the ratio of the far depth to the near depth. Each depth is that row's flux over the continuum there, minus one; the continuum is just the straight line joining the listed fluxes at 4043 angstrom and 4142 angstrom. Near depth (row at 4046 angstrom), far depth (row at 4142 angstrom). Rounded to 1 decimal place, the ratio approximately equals 0.0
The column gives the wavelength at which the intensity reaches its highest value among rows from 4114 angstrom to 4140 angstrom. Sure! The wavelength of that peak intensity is 4127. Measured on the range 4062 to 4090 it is 4088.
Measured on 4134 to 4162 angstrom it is 4151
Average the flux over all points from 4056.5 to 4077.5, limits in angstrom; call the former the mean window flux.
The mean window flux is 22.27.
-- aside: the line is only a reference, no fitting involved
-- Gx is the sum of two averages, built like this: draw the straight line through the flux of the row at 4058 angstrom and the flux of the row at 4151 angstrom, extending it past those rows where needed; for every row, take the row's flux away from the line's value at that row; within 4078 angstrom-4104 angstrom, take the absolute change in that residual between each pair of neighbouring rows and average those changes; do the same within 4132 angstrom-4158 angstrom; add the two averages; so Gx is 2.9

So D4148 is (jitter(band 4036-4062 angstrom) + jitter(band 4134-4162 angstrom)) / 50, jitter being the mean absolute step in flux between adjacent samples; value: 0.0795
